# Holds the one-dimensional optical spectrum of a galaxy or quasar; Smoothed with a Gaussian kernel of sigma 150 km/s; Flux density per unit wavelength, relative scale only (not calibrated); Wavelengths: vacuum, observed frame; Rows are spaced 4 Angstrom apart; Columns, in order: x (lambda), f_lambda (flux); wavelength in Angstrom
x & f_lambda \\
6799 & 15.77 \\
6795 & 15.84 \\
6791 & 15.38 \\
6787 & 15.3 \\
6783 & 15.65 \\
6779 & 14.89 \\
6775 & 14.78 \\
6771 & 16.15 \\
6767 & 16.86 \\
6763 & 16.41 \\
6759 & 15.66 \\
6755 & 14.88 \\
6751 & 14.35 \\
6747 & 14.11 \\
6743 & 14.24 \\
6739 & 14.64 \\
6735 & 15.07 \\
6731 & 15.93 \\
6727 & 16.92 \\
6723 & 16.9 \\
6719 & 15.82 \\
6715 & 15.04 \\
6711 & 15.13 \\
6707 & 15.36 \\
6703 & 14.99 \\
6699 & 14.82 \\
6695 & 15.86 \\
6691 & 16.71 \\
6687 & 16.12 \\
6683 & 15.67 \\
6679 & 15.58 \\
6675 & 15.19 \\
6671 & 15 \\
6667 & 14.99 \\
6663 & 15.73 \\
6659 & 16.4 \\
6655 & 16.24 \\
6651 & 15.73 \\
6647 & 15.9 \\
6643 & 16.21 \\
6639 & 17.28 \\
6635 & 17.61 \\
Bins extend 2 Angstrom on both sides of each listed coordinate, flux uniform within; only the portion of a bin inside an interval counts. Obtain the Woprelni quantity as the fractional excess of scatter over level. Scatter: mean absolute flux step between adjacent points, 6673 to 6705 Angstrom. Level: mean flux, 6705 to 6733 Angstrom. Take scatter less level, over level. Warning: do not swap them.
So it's -0.9678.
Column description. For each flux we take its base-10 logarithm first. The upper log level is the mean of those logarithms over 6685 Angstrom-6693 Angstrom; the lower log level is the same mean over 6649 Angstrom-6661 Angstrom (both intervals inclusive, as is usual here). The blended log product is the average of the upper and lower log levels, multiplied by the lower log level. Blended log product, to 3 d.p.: 1.462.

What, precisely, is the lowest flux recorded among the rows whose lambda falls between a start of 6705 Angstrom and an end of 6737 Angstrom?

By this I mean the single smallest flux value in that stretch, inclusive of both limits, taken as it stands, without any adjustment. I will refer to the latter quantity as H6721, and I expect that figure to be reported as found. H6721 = 15.04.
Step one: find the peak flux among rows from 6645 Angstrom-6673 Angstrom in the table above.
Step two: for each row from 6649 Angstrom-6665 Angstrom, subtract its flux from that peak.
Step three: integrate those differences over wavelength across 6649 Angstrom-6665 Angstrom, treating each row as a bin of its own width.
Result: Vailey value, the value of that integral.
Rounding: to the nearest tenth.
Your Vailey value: 6.0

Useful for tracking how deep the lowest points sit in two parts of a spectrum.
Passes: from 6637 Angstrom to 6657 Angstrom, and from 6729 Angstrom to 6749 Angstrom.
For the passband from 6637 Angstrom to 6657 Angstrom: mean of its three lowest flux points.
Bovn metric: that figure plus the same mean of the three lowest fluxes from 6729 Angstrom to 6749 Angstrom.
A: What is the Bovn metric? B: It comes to 30.3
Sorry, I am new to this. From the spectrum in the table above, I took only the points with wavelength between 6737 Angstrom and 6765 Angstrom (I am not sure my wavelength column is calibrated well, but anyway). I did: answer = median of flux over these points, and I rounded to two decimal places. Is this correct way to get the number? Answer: 14.64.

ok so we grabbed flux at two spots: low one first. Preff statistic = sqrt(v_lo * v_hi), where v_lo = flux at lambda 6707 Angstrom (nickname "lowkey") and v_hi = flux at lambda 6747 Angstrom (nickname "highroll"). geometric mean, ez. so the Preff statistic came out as 14.7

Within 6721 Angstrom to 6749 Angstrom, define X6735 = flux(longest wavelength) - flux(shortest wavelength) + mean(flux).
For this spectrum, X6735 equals 12.6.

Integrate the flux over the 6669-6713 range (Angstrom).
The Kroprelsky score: 682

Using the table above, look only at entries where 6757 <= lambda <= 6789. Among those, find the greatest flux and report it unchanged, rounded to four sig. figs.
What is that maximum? 16.86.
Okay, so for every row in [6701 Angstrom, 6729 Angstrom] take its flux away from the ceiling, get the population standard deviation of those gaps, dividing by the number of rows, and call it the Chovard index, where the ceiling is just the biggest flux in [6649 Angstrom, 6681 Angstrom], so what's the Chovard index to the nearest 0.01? 0.78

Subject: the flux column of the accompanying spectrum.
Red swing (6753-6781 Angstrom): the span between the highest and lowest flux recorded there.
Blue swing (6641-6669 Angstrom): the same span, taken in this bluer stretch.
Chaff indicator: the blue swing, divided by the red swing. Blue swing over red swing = 0.7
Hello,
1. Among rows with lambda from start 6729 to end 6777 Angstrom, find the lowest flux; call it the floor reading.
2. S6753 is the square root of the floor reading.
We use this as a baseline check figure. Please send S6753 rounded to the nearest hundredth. 3.76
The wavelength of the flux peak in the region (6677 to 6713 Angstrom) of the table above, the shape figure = 6691 Angstrom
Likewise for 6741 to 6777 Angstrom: 6767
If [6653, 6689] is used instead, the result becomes 6659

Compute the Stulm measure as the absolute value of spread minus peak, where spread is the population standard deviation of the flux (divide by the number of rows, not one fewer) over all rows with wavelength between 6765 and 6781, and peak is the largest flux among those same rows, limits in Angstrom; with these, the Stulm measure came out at 16.0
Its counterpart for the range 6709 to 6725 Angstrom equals 16.2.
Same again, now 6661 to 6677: 15.4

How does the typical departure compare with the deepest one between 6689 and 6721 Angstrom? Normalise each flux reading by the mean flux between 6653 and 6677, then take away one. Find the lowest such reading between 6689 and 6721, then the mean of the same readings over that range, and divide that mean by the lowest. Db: 0.16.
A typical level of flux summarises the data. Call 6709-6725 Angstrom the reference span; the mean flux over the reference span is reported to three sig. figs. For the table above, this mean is 15.7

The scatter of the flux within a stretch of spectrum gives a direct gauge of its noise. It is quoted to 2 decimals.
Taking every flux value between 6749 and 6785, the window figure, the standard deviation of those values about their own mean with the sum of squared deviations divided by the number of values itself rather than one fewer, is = 0.80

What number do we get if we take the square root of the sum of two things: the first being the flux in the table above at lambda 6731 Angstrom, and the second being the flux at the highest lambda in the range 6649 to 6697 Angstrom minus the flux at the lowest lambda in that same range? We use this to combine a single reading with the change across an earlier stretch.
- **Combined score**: 4.01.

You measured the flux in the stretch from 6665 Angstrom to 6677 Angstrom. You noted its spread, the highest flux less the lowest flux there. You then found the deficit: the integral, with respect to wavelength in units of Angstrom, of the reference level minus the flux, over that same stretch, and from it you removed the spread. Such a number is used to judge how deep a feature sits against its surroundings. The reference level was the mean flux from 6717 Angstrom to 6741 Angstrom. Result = 10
